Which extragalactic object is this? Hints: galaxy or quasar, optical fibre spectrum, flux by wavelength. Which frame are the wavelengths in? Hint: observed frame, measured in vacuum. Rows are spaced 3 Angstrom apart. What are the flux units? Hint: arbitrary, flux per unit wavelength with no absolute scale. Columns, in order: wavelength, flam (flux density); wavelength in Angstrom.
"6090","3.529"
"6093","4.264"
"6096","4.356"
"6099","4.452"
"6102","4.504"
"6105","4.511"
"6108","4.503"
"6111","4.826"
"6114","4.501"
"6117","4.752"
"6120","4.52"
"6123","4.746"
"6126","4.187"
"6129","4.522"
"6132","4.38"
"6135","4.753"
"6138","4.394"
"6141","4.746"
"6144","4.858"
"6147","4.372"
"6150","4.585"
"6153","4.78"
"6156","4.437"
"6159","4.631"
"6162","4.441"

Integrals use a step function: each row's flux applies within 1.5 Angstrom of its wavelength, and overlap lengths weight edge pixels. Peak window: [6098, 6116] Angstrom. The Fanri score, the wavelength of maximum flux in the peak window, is 6111 Angstrom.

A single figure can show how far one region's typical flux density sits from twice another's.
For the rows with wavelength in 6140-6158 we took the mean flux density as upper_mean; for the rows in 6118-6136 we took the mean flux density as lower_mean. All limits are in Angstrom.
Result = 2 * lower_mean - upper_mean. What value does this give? 4.41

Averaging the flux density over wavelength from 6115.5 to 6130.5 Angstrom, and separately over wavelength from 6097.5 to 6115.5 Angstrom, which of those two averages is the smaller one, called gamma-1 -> 4.55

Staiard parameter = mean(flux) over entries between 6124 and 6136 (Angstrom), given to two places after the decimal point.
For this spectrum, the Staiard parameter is 4.46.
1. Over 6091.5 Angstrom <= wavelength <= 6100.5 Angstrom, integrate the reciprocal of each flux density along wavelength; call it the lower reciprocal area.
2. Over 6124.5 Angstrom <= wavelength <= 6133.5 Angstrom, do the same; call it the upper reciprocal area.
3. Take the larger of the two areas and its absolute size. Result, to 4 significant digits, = 2.066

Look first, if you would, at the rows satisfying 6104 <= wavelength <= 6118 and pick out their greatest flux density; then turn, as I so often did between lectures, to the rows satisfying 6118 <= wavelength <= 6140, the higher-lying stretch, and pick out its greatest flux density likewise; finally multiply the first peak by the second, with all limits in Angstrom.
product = 22.9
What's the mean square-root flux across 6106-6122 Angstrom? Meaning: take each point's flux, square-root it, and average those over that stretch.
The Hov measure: 2.15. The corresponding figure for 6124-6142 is 2.12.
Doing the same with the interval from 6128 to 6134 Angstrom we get 2.11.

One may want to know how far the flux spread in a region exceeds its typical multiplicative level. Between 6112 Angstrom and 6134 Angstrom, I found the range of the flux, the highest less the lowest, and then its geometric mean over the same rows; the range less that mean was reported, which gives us -3.95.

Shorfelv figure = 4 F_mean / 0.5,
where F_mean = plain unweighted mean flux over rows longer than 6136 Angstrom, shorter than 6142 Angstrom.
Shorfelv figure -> 36.6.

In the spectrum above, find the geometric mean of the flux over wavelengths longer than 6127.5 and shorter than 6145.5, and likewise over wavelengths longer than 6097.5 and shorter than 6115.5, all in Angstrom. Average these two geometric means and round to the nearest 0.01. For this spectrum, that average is 4.58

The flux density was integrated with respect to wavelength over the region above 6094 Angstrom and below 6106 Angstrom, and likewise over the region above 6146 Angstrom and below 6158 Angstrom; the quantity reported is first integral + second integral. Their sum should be 108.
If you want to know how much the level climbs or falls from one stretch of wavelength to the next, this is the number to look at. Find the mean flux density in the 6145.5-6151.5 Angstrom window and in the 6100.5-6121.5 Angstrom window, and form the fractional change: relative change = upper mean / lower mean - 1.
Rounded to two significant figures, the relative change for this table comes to -0.024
